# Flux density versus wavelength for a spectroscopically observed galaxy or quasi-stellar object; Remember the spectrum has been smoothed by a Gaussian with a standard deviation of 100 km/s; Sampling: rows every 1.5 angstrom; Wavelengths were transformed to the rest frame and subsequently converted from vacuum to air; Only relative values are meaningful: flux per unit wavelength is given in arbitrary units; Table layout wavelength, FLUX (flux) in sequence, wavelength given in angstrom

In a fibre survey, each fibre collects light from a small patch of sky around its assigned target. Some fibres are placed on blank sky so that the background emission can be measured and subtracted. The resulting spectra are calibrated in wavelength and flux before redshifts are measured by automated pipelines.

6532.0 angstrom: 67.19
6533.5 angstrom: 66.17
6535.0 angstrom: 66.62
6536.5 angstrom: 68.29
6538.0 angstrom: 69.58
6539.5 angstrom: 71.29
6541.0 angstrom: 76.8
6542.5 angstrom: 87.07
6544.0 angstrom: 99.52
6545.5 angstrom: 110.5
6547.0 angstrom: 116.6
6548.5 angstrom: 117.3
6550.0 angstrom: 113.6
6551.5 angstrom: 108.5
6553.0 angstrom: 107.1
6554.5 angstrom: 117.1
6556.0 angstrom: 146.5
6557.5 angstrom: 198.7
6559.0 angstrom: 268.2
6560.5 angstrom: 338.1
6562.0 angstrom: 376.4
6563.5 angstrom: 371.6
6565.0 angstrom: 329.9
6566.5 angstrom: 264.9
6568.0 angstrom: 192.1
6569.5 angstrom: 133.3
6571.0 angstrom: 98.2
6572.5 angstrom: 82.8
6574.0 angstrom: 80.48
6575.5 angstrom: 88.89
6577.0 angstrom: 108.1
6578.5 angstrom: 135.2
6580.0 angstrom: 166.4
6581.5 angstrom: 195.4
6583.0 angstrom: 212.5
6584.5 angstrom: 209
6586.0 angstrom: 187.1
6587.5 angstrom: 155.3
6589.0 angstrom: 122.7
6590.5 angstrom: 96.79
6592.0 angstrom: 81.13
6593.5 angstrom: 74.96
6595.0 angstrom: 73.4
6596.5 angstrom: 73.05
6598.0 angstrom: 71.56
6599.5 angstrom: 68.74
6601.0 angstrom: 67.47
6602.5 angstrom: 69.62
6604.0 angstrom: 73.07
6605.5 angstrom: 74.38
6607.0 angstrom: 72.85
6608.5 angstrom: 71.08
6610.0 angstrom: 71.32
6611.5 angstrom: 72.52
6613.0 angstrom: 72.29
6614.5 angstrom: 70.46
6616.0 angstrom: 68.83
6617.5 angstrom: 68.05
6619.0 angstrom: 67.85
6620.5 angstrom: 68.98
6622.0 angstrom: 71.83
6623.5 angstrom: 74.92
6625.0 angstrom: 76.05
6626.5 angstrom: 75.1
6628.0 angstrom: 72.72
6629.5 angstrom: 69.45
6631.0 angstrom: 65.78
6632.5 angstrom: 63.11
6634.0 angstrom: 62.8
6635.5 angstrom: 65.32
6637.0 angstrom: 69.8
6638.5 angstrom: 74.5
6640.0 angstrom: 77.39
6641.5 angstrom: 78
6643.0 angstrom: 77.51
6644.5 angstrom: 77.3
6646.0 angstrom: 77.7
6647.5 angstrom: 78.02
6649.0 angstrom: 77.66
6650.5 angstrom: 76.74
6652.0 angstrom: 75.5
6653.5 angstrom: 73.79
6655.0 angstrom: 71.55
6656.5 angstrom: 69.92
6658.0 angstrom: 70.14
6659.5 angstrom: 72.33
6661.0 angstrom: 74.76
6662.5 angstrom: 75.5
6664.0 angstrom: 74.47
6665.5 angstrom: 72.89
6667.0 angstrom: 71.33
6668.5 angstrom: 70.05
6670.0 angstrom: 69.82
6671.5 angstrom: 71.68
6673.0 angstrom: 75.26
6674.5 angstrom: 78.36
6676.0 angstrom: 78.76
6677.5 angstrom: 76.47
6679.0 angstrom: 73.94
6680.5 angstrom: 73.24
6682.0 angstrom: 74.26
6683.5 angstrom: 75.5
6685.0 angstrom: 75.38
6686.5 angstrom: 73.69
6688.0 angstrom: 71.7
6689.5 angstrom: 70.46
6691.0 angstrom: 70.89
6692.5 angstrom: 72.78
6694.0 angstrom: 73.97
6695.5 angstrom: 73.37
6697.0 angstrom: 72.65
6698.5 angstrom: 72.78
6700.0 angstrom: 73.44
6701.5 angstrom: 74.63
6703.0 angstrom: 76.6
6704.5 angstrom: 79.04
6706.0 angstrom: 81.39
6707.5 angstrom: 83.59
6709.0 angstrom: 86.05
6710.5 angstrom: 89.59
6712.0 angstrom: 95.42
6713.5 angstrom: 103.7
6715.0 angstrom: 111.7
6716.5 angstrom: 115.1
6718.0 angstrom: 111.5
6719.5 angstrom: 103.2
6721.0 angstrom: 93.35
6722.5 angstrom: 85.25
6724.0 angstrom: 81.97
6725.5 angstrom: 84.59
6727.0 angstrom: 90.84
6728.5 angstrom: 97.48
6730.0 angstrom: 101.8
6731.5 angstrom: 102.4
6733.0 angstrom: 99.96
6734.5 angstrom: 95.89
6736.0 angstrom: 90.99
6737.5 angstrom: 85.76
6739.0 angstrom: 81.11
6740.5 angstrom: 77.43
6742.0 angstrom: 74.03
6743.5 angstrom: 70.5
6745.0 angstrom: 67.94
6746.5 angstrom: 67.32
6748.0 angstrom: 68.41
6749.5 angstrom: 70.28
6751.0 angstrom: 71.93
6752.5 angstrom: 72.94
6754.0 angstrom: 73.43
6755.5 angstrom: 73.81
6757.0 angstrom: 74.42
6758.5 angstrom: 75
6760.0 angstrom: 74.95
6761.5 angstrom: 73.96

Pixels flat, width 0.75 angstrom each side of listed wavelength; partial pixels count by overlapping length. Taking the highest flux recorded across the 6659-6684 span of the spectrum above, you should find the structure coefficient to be 78.76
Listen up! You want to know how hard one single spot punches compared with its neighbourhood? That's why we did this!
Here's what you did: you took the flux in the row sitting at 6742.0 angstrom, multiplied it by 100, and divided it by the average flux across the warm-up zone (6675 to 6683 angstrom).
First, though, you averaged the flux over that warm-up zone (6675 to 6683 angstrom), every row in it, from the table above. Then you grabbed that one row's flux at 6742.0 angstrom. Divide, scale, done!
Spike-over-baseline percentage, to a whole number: 98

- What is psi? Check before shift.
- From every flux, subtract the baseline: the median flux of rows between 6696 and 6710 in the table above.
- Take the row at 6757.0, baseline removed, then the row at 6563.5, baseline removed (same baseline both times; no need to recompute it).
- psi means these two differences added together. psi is 293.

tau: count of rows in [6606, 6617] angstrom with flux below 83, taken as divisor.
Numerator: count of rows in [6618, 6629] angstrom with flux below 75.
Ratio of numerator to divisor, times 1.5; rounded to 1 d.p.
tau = 1.1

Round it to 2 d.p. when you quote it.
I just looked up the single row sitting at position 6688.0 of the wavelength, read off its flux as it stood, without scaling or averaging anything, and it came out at 71.70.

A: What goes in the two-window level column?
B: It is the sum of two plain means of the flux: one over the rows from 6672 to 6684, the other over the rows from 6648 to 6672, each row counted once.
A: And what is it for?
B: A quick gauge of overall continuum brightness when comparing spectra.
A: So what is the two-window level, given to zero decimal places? 149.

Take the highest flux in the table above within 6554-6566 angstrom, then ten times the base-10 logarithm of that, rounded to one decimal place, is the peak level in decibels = 25.8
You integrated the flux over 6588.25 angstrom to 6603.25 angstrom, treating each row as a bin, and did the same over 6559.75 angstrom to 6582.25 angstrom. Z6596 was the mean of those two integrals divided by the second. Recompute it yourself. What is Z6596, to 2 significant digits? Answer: 0.63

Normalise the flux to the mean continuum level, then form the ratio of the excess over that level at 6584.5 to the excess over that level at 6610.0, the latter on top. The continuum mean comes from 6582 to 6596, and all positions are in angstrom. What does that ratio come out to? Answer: -0.85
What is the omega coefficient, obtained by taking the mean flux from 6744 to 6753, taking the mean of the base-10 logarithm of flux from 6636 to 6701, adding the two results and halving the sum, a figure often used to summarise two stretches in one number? 36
